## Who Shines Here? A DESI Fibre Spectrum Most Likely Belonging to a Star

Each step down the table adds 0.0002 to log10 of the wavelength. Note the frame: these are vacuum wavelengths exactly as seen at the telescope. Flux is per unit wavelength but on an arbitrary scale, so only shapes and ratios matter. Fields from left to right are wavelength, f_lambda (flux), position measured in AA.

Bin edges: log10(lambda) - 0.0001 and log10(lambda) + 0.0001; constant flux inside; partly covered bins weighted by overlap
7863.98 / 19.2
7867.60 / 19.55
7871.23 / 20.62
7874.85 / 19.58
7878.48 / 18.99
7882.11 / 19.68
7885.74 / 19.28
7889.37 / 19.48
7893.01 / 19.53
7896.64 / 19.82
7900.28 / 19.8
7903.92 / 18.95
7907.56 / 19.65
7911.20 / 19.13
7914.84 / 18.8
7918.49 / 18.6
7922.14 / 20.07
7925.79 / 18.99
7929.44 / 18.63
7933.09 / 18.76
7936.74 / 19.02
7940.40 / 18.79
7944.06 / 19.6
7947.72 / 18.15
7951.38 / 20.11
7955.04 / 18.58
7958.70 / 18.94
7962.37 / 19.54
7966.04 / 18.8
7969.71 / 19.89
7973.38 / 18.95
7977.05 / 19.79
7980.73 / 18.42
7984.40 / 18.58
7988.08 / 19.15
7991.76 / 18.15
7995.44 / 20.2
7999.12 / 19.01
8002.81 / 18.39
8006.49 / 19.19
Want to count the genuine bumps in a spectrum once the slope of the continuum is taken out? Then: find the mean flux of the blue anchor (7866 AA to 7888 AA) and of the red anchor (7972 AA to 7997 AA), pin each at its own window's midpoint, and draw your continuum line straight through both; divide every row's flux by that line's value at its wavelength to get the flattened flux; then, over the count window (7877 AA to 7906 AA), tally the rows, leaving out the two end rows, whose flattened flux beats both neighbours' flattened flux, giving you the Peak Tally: 2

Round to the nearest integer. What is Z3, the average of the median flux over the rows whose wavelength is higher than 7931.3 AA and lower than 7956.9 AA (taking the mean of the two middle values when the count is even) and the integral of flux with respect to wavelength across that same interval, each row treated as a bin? 253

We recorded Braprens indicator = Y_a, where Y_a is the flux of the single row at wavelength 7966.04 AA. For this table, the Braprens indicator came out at 18.8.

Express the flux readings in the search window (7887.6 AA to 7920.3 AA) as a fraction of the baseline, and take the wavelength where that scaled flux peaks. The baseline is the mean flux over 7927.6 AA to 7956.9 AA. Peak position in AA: 7896.64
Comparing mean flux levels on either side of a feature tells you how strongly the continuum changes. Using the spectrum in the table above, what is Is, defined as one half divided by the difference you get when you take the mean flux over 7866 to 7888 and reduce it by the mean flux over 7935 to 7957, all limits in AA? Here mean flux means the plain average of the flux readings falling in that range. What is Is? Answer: 0.87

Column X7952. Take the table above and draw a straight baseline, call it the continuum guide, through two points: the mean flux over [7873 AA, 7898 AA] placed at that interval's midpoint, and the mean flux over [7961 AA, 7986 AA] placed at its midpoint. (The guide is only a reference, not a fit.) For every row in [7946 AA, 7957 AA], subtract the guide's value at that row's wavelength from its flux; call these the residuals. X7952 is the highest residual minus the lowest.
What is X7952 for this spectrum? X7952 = 2.0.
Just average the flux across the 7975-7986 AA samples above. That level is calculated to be 18.9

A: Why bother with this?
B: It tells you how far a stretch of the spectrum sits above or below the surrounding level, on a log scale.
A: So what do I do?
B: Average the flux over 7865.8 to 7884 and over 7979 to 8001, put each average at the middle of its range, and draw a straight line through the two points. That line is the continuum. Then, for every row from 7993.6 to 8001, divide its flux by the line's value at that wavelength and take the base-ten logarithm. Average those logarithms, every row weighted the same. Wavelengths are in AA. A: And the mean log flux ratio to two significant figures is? 0.016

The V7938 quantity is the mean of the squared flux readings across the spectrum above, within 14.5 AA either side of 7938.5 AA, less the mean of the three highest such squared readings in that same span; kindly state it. -22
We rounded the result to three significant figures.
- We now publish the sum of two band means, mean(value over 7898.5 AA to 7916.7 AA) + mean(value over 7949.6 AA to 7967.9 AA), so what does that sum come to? 38.5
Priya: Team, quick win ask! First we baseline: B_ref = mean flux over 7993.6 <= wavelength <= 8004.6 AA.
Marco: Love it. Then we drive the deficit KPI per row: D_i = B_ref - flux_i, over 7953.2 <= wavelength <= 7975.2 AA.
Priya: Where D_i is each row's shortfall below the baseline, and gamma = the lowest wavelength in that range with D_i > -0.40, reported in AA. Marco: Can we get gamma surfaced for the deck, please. 7955.04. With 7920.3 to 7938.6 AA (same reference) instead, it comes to 7925.79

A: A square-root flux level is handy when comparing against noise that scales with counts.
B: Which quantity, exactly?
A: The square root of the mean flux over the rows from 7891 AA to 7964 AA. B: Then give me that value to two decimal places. 4.38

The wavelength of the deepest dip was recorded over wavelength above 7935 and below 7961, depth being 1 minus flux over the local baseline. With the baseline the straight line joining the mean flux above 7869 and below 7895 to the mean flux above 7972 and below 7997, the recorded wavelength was 7947.72 AA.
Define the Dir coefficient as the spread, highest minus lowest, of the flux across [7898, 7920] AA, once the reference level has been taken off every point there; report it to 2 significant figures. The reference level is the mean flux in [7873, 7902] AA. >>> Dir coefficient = 1.2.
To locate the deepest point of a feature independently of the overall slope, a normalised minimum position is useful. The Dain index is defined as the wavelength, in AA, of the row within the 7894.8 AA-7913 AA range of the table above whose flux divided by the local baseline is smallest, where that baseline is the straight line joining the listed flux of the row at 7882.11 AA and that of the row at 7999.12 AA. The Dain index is 7903.92 AA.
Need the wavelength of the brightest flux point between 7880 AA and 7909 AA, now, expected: 7896.64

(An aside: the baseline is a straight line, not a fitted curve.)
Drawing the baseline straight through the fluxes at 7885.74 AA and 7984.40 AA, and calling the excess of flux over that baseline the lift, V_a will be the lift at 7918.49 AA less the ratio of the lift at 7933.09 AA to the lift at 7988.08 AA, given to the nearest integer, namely 0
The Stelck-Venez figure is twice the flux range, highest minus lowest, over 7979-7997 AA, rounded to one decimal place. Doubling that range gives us 4.1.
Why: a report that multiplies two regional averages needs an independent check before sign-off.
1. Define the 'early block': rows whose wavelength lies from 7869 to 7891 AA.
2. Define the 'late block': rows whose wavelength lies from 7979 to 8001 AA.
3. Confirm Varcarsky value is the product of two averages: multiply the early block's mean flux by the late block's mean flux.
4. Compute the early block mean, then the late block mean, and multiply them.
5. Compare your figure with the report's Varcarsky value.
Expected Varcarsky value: 371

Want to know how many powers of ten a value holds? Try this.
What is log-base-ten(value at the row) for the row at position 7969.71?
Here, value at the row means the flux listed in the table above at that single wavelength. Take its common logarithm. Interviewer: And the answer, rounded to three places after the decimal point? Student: 1.299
